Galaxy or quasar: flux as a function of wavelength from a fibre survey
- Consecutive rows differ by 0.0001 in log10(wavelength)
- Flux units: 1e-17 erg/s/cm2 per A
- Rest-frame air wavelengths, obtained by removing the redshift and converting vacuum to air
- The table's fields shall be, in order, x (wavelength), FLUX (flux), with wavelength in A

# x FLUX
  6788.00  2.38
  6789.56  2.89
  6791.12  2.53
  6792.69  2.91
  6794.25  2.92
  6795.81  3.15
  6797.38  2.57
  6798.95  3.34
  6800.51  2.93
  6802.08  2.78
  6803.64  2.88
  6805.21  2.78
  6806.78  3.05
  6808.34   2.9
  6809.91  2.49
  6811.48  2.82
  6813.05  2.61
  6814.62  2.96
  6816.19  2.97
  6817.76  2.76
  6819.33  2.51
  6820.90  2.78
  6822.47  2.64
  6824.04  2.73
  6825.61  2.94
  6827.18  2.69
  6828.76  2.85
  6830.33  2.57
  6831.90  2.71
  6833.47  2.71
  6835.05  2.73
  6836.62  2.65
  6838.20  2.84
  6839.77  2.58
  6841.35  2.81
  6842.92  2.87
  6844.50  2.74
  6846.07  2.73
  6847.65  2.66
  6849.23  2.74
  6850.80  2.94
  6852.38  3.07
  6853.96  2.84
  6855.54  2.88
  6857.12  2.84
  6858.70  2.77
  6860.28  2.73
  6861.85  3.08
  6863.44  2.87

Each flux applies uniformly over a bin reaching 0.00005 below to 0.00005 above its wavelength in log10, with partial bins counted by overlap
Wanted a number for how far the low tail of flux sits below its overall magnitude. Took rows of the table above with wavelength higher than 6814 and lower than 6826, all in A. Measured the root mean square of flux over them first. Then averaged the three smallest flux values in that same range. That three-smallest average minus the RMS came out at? -0.16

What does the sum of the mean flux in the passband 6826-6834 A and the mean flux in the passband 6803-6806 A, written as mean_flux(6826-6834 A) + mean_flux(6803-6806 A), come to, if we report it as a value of 5.54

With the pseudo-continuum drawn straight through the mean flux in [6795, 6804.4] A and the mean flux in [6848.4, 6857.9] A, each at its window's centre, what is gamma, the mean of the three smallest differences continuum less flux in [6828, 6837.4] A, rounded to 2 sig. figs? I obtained 0.14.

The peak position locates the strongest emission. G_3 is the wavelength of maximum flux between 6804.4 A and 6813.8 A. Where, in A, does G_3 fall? 6806.78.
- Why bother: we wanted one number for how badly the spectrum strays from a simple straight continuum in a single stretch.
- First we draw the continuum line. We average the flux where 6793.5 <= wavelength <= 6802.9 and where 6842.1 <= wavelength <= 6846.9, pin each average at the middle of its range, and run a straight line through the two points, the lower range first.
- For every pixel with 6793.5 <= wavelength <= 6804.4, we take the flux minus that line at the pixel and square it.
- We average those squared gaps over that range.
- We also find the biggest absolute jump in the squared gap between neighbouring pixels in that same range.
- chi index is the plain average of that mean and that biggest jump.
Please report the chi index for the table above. 0.10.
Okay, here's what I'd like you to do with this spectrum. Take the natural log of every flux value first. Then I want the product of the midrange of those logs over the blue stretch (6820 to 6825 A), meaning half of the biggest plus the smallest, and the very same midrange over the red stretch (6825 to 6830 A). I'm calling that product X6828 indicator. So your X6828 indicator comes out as 1.03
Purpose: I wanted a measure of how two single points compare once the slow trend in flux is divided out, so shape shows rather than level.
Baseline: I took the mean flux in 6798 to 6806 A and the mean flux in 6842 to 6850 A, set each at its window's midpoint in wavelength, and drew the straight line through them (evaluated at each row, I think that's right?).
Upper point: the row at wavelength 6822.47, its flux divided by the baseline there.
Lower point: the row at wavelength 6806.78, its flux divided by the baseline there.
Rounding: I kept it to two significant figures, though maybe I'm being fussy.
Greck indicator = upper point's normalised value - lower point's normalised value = -0.12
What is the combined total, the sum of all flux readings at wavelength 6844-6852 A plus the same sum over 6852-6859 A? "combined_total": 28.2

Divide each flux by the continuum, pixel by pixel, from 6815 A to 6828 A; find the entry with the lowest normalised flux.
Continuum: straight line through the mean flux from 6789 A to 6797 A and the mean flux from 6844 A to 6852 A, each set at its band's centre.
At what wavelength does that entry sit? 6819.33 A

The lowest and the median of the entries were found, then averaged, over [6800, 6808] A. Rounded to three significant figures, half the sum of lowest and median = 2.83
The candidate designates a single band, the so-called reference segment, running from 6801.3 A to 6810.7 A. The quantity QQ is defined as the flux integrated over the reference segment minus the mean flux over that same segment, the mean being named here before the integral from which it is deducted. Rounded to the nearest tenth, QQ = 23.6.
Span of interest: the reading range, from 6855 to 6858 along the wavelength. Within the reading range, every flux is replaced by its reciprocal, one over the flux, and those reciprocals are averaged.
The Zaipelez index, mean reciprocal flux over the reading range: 0.350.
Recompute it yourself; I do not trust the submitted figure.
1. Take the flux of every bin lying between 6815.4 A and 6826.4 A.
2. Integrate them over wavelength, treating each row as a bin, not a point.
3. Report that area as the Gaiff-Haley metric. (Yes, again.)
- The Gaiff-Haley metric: 30.4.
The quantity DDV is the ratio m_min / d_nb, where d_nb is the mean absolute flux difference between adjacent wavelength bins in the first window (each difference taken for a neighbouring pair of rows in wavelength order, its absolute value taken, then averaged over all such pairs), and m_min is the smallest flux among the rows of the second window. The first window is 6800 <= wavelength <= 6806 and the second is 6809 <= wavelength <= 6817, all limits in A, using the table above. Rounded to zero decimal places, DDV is 21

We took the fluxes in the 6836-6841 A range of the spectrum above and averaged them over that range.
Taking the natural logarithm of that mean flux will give 0.99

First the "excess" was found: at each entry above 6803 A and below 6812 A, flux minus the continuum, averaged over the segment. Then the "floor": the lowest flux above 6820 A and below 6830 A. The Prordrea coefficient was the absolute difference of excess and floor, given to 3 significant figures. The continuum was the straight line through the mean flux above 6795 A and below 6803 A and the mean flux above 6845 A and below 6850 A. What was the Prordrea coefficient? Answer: 2.73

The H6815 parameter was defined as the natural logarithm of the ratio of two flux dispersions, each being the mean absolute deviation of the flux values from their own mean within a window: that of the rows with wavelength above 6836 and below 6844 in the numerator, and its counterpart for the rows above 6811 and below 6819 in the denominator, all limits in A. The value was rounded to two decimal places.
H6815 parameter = -0.04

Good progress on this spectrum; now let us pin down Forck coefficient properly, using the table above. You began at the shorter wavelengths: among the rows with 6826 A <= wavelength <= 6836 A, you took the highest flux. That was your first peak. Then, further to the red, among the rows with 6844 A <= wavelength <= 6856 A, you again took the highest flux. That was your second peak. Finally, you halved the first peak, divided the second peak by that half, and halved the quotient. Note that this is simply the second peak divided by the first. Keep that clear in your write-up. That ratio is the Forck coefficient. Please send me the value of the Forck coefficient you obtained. 1.08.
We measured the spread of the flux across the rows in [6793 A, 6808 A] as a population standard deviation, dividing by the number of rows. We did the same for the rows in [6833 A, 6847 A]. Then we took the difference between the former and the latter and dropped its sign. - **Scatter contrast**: 0.13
